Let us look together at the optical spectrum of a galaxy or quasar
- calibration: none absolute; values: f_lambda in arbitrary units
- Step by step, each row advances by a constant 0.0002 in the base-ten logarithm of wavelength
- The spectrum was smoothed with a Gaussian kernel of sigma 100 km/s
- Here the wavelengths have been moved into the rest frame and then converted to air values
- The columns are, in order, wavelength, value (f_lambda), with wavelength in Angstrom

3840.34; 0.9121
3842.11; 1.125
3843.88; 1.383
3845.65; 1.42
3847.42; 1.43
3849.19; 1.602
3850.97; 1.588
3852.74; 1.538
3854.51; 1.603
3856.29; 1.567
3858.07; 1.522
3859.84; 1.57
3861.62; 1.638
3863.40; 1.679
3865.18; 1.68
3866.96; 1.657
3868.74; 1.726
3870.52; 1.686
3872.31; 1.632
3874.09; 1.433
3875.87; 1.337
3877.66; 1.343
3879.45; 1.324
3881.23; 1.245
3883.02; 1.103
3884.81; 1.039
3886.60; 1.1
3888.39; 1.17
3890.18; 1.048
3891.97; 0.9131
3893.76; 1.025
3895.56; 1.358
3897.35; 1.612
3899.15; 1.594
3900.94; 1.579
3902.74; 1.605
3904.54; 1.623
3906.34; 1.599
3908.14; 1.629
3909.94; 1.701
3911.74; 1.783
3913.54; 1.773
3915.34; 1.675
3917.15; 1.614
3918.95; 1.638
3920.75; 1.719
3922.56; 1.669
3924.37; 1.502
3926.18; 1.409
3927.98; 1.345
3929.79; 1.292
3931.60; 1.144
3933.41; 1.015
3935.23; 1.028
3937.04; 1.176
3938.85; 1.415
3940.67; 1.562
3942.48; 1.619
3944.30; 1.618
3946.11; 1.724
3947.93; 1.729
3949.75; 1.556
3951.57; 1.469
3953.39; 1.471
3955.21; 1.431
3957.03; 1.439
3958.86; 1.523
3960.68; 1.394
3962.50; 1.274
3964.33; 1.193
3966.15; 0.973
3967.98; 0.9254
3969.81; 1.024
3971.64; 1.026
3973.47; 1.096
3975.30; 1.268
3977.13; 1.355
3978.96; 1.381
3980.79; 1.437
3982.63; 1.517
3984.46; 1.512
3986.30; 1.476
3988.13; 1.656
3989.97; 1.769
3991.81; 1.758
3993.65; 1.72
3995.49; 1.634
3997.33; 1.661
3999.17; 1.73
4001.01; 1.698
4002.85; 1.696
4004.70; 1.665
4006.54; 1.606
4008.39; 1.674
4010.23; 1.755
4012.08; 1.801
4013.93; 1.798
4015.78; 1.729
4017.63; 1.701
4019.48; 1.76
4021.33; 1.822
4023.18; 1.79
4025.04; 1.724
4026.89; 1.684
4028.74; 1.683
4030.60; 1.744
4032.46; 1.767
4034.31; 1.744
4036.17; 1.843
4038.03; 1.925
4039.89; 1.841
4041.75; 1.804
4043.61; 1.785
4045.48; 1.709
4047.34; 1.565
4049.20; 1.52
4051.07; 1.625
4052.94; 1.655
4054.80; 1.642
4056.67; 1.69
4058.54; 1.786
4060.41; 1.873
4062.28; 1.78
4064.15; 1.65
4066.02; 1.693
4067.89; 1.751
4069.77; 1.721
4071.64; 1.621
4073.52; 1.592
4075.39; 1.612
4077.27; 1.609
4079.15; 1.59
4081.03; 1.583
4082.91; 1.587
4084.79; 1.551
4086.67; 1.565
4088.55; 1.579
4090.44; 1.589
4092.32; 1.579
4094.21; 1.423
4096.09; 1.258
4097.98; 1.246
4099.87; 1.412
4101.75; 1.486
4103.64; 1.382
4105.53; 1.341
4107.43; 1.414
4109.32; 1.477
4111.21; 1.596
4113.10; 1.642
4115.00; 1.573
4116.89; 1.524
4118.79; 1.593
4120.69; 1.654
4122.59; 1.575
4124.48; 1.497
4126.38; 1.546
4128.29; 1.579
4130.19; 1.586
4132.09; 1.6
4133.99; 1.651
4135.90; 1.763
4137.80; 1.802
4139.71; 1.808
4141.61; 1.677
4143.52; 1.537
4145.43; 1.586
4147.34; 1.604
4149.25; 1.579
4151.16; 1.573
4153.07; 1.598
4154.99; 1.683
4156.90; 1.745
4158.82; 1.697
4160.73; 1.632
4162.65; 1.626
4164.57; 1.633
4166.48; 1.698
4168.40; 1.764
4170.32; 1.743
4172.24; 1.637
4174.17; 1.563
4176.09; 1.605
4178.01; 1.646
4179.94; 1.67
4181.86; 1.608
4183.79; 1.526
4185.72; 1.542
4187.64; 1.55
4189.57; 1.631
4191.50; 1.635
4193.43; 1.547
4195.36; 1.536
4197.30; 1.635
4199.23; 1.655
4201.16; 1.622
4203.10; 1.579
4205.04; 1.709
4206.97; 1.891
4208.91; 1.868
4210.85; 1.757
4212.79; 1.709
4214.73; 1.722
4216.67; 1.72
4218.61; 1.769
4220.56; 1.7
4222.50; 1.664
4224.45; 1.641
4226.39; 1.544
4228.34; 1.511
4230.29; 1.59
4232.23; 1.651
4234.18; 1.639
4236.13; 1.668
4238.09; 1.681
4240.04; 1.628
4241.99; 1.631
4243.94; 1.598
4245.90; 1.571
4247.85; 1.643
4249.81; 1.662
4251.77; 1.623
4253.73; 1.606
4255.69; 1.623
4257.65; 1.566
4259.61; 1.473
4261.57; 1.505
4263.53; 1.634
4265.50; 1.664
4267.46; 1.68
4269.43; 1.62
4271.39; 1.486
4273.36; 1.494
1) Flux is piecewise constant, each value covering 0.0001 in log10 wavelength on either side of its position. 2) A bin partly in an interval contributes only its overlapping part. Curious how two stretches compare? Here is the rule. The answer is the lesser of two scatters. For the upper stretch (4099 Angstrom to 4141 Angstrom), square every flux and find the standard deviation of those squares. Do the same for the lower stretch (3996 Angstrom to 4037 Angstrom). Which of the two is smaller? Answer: 0.20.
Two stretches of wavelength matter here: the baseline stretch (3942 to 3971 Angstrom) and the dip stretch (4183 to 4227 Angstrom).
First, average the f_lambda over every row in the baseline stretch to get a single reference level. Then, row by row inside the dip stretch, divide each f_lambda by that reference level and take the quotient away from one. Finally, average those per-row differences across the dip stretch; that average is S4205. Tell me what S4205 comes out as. -0.19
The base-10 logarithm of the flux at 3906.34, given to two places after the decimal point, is 0.20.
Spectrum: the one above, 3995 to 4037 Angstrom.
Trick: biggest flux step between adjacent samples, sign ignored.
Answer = 0.10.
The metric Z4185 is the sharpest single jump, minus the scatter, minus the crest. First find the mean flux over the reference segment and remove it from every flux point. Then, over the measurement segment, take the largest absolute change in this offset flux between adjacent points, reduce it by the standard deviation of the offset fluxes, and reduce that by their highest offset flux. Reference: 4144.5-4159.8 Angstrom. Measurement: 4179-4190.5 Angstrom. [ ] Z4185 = -0.01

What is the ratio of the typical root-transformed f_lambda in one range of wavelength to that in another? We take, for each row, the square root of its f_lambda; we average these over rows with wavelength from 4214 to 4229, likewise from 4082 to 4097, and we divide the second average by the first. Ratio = 0.96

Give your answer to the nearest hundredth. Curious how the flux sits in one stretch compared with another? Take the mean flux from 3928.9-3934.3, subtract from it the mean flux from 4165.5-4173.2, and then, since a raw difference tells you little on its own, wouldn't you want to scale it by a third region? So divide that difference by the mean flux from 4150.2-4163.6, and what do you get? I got -0.34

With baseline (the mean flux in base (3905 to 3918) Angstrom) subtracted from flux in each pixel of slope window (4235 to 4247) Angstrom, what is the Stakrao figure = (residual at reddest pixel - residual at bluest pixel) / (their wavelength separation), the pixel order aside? -0.010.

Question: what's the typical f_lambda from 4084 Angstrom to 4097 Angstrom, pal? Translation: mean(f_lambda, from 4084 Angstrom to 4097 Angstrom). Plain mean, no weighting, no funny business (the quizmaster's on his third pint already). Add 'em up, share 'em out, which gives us 1.51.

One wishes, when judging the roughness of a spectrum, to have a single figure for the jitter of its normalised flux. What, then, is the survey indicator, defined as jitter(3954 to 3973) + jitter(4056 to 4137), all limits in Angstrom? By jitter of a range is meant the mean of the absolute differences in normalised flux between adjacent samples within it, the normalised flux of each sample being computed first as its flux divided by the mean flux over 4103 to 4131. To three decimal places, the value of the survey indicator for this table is 0.096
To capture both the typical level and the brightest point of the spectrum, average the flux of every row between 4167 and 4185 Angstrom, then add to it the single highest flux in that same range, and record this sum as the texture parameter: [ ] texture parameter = 3.40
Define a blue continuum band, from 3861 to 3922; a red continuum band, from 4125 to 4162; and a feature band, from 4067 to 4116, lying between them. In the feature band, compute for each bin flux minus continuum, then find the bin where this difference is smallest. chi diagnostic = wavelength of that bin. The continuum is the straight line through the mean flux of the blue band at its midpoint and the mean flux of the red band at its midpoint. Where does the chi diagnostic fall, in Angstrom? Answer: 4097.98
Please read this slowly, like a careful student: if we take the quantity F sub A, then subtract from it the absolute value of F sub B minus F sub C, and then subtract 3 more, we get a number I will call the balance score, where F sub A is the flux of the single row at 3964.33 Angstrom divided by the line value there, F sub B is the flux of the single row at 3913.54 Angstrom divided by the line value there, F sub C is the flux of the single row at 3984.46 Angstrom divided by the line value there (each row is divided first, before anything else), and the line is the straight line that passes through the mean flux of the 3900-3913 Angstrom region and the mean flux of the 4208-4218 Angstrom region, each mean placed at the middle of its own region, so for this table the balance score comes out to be -2.5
